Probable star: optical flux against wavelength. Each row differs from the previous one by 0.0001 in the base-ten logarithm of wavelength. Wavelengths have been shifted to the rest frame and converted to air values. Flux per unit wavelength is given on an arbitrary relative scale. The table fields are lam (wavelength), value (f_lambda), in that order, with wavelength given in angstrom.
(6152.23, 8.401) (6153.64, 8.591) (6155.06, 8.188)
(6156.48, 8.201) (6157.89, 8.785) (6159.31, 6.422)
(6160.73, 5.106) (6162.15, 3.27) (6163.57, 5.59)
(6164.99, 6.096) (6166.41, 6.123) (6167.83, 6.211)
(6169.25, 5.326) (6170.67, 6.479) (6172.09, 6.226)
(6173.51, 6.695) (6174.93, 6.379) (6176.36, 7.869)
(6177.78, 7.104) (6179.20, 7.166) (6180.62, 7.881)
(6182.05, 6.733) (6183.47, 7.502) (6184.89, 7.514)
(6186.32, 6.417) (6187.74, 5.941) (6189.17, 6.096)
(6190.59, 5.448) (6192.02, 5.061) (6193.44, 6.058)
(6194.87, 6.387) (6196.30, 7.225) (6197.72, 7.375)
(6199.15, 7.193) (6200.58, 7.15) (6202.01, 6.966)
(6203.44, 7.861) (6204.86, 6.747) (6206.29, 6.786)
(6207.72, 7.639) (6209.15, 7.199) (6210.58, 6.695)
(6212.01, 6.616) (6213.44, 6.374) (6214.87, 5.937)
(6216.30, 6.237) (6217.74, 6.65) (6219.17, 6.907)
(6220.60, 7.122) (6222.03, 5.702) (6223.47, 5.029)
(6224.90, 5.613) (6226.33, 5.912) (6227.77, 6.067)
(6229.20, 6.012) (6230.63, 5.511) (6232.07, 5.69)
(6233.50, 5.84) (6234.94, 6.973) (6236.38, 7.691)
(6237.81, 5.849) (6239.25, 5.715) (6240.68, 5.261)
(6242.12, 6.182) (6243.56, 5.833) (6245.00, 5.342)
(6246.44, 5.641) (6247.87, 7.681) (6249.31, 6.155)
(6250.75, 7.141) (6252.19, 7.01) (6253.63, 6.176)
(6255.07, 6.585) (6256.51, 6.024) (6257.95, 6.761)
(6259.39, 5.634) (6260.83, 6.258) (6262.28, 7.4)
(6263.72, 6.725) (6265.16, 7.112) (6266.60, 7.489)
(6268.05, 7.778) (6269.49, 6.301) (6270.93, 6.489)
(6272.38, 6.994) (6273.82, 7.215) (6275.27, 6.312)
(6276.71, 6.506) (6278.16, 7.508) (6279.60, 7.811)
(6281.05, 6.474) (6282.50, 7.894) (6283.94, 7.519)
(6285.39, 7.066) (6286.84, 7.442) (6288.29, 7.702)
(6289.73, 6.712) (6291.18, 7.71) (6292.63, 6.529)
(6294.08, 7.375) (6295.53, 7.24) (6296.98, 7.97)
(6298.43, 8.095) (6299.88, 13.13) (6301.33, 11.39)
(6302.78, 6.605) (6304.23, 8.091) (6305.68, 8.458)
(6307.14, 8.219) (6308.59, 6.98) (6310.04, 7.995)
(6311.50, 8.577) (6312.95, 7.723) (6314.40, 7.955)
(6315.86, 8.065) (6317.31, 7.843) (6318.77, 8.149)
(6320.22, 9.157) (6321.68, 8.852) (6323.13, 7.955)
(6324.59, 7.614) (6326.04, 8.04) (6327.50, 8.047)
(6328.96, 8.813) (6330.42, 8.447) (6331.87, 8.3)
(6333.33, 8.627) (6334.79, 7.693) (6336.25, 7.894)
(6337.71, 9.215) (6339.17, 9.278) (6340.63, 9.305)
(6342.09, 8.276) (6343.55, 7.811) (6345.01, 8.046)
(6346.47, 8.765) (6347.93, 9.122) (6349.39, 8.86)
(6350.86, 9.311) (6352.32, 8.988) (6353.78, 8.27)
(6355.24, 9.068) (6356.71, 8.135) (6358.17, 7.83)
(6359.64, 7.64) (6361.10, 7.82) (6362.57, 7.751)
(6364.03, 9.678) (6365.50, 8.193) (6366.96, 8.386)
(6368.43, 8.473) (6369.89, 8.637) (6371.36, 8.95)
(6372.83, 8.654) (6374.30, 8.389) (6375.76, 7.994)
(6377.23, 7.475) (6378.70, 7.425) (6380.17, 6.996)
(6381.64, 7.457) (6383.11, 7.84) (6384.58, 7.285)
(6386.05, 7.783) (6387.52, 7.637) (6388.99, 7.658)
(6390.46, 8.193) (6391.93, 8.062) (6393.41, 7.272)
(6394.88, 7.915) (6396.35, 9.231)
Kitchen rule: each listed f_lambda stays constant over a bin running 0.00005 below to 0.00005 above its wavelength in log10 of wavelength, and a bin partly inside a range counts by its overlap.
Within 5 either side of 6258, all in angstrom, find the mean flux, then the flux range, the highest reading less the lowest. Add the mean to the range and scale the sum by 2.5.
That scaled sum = 20.43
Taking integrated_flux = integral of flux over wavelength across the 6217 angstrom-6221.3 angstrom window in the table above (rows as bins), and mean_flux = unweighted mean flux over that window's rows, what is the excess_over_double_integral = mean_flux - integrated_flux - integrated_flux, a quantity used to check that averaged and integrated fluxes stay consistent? -52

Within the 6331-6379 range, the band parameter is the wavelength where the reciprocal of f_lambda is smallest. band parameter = 6364.03 angstrom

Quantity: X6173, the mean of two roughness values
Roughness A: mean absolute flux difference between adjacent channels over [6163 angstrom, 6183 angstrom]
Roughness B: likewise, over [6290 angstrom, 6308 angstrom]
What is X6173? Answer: 1.06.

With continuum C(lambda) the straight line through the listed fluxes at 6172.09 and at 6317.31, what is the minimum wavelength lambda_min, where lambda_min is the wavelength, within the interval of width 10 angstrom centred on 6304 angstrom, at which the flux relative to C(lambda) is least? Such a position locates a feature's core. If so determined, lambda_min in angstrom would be 6302.78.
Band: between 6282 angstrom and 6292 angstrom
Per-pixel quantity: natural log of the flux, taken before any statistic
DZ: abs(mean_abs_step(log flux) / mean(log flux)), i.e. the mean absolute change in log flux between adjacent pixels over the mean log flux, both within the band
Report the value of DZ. 0.039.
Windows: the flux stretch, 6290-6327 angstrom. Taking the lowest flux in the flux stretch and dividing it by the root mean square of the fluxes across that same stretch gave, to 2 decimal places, 0.78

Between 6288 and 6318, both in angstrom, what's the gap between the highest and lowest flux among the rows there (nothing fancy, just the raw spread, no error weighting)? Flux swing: 6.6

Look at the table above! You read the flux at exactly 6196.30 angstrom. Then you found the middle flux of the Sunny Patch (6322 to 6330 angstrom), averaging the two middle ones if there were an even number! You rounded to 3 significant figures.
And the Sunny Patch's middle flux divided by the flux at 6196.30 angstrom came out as 1.11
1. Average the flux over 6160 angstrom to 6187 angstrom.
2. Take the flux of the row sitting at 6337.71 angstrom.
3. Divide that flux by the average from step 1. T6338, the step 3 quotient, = 1.44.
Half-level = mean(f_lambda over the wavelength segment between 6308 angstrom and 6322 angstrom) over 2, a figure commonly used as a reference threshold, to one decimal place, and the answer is 4.1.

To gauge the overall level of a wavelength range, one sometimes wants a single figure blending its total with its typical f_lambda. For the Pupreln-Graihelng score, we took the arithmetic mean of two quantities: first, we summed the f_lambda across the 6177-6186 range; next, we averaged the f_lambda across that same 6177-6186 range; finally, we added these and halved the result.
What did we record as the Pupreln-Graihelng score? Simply 26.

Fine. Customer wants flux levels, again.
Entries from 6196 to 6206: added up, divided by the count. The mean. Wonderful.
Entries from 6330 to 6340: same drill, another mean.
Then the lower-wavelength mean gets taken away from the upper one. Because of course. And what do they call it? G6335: 1.3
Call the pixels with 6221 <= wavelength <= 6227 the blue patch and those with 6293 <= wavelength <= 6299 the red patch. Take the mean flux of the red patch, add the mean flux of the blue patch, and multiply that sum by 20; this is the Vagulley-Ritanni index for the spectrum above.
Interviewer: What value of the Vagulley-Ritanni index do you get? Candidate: 265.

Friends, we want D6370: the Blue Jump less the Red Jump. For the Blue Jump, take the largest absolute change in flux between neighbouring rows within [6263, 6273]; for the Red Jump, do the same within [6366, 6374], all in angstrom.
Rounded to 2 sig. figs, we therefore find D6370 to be 1.2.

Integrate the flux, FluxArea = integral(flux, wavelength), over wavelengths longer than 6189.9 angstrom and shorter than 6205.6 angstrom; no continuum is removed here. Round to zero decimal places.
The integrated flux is 105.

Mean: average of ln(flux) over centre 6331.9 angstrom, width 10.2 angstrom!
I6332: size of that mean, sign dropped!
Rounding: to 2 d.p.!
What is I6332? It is 2.11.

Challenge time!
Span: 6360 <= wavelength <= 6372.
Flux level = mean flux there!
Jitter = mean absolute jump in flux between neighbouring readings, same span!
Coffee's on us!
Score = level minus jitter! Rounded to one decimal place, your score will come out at 7.9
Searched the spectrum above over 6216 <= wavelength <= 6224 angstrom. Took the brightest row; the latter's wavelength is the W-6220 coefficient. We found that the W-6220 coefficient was 6220.60 angstrom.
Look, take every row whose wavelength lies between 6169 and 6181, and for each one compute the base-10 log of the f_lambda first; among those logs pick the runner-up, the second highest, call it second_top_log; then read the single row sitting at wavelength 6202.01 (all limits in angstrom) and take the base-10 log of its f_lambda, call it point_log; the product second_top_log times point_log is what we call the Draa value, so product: 0.755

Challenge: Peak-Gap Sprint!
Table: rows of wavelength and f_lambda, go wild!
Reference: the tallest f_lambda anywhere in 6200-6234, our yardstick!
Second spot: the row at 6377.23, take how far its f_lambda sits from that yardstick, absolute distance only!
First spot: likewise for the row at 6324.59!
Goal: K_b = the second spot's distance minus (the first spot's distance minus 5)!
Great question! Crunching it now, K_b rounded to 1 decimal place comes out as 5.1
